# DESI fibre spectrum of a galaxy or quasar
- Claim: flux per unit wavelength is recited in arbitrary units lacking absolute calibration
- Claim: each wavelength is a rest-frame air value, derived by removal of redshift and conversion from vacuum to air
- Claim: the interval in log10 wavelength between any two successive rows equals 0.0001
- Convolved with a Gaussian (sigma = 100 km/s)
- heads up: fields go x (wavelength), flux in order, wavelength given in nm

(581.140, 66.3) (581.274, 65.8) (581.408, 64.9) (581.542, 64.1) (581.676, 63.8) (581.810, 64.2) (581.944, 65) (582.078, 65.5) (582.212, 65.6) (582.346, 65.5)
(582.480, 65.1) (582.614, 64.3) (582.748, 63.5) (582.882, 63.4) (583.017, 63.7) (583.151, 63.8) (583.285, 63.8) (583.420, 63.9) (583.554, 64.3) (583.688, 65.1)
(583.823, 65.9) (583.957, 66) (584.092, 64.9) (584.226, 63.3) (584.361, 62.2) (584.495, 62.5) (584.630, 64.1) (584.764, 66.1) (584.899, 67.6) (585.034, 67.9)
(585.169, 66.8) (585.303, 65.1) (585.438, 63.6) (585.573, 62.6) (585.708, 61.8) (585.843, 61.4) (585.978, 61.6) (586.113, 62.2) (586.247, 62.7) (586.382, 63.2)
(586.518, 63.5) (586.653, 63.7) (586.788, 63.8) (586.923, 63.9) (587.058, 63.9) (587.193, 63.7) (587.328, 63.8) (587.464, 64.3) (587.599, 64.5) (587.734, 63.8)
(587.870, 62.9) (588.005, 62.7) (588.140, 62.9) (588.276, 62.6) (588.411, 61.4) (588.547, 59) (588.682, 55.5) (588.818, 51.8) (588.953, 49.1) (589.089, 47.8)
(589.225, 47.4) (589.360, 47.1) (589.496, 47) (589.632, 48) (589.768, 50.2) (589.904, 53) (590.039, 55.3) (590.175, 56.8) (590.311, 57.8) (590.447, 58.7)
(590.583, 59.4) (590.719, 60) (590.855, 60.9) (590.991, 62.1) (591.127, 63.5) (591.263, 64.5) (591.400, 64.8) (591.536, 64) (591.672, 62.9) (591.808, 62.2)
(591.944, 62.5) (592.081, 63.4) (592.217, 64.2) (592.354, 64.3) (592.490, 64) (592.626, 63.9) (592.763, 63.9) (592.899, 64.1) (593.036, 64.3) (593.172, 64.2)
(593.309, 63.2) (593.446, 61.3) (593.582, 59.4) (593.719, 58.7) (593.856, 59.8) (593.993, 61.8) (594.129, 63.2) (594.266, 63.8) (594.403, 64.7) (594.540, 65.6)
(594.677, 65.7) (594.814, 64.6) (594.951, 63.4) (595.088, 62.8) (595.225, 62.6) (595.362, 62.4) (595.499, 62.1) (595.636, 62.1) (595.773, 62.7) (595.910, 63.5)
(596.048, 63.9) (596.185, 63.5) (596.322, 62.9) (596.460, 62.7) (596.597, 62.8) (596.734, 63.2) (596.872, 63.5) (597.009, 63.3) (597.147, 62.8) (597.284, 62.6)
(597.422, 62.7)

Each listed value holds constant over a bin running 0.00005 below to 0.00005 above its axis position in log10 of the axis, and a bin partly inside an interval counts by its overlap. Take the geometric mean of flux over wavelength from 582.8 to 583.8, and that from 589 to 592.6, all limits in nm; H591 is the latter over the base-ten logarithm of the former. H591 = 32.0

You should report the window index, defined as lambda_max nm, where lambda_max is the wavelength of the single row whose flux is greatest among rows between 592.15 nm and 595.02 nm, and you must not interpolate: 594.677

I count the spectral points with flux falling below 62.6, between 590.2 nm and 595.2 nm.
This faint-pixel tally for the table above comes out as 13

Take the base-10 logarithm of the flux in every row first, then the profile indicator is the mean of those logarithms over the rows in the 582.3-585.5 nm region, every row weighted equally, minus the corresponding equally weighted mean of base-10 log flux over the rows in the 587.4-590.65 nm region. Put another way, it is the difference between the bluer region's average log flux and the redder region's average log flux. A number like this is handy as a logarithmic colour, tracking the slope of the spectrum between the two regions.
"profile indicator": 0.064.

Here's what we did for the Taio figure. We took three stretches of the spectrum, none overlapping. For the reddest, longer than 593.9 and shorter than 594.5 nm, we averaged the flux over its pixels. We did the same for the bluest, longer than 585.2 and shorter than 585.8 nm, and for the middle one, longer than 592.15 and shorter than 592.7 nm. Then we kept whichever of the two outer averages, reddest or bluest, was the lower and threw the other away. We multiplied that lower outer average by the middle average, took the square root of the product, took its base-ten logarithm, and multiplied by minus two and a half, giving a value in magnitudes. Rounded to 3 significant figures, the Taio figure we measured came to -4.51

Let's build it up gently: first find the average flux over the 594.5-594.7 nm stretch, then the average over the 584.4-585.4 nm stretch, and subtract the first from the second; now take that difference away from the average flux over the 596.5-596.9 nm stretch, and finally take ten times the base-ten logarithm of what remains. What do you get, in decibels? 18.0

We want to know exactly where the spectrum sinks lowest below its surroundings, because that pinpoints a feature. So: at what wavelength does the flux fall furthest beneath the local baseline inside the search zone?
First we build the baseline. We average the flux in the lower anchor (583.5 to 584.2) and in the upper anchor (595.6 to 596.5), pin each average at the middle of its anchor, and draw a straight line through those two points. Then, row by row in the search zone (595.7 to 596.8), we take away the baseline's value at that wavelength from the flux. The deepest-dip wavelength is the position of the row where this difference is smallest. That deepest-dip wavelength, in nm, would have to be 595.773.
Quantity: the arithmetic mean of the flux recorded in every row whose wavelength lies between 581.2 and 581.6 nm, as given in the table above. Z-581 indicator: 64.9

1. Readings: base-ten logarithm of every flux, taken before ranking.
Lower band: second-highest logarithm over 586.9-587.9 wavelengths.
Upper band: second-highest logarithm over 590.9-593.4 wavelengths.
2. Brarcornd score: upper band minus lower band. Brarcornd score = 0.001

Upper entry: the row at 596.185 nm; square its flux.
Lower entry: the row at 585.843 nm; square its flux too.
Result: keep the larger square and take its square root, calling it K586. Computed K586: 63.5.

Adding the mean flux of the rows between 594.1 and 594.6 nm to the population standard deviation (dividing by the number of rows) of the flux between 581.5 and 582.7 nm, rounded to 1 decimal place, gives 65.0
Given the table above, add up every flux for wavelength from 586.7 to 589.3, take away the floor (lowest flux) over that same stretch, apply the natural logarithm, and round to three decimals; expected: 6.992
